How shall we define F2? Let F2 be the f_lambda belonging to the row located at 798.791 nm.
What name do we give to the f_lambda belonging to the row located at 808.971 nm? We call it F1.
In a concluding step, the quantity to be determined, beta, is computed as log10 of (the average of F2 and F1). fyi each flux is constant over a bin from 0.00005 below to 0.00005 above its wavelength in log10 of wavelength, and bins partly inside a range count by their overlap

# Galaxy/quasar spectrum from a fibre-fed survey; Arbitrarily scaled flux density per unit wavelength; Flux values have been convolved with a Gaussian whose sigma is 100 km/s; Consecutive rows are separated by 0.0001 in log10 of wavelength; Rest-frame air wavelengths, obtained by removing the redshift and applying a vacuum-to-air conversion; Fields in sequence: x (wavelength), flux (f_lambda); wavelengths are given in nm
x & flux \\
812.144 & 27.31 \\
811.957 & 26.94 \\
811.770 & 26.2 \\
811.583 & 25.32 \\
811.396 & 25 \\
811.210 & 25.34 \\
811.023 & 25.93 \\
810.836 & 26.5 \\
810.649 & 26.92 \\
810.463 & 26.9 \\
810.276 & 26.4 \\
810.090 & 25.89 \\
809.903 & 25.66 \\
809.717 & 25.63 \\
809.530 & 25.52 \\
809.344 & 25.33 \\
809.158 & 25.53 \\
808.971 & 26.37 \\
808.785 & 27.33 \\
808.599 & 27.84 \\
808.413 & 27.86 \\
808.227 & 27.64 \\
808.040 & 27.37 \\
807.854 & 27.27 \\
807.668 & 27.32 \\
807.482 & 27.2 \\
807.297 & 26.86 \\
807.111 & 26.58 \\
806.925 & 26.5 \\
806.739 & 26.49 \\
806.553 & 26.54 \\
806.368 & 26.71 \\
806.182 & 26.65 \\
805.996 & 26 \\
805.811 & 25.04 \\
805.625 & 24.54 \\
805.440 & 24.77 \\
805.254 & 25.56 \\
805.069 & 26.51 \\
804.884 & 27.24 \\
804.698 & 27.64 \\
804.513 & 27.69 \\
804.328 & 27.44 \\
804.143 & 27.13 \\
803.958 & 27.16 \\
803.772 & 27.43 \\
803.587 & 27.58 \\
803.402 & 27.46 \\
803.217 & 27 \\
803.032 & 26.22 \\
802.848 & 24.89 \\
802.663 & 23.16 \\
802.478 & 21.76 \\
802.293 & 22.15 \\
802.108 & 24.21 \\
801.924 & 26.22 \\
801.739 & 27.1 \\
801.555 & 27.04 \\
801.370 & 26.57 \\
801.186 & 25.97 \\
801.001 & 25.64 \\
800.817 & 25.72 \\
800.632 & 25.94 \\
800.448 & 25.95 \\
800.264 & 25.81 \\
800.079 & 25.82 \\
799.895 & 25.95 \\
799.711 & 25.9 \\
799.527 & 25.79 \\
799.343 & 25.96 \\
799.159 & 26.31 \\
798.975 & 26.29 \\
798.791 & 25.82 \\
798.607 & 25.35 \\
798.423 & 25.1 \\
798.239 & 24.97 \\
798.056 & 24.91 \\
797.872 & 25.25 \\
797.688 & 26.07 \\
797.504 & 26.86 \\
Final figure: 1.42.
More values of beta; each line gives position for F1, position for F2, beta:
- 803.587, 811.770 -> 1.43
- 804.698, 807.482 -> 1.44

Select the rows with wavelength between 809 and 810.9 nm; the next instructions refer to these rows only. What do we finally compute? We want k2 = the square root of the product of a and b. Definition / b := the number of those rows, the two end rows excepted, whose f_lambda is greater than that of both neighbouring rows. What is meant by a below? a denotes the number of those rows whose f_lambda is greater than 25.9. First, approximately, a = 4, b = 1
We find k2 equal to 2.0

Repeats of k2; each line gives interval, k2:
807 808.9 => 4.5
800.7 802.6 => 2.2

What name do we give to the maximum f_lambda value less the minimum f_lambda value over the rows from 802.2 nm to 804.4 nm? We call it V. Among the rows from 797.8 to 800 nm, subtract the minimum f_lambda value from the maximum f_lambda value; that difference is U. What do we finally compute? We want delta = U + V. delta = 7.2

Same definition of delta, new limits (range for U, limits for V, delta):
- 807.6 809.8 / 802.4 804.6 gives 8.5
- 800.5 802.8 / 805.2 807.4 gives 7.7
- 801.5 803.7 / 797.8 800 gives 7.2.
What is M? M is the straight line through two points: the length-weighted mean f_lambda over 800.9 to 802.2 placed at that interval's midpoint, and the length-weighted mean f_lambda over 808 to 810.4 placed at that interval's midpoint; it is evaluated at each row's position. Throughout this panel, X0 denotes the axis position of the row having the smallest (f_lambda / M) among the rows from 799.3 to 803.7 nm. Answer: 802.478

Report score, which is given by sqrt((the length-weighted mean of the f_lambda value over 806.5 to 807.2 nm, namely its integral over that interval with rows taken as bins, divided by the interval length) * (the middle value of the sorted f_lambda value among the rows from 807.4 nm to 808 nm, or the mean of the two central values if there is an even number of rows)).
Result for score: 26.9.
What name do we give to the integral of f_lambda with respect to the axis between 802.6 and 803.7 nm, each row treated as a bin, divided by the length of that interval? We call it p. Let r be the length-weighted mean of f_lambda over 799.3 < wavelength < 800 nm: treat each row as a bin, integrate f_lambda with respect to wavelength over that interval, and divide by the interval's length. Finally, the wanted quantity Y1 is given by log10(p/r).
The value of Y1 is 0.004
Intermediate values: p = 26.2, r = 25.9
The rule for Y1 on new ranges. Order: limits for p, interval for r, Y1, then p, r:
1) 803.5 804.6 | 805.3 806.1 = 0.038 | 27.4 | 25.1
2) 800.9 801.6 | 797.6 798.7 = 0.016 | 26.2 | 25.3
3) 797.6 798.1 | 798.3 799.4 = -0.006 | 25.4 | 25.8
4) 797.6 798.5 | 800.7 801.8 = -0.018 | 25.3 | 26.3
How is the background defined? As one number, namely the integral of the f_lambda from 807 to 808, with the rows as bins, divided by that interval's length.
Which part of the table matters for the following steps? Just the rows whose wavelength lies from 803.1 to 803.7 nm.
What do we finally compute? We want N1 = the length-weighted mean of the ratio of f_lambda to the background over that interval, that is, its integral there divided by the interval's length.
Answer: 1.01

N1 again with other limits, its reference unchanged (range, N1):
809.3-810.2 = 0.95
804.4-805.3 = 1.00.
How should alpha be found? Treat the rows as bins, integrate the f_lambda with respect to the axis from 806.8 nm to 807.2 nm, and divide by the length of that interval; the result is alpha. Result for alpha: 26.5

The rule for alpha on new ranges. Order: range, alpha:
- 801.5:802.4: 25.2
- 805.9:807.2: 26.5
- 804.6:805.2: 27.0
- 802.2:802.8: 22.5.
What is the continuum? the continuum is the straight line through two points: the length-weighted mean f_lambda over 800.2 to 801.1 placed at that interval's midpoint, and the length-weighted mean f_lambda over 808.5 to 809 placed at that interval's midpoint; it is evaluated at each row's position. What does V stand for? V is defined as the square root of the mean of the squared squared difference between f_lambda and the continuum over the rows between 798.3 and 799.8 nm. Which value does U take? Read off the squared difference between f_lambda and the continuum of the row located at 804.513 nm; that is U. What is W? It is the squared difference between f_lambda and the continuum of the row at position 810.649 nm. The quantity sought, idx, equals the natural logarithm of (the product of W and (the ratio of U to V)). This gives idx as 0.9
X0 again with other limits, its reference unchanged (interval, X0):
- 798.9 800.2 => 799.527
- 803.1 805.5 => 805.440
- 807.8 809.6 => 809.344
